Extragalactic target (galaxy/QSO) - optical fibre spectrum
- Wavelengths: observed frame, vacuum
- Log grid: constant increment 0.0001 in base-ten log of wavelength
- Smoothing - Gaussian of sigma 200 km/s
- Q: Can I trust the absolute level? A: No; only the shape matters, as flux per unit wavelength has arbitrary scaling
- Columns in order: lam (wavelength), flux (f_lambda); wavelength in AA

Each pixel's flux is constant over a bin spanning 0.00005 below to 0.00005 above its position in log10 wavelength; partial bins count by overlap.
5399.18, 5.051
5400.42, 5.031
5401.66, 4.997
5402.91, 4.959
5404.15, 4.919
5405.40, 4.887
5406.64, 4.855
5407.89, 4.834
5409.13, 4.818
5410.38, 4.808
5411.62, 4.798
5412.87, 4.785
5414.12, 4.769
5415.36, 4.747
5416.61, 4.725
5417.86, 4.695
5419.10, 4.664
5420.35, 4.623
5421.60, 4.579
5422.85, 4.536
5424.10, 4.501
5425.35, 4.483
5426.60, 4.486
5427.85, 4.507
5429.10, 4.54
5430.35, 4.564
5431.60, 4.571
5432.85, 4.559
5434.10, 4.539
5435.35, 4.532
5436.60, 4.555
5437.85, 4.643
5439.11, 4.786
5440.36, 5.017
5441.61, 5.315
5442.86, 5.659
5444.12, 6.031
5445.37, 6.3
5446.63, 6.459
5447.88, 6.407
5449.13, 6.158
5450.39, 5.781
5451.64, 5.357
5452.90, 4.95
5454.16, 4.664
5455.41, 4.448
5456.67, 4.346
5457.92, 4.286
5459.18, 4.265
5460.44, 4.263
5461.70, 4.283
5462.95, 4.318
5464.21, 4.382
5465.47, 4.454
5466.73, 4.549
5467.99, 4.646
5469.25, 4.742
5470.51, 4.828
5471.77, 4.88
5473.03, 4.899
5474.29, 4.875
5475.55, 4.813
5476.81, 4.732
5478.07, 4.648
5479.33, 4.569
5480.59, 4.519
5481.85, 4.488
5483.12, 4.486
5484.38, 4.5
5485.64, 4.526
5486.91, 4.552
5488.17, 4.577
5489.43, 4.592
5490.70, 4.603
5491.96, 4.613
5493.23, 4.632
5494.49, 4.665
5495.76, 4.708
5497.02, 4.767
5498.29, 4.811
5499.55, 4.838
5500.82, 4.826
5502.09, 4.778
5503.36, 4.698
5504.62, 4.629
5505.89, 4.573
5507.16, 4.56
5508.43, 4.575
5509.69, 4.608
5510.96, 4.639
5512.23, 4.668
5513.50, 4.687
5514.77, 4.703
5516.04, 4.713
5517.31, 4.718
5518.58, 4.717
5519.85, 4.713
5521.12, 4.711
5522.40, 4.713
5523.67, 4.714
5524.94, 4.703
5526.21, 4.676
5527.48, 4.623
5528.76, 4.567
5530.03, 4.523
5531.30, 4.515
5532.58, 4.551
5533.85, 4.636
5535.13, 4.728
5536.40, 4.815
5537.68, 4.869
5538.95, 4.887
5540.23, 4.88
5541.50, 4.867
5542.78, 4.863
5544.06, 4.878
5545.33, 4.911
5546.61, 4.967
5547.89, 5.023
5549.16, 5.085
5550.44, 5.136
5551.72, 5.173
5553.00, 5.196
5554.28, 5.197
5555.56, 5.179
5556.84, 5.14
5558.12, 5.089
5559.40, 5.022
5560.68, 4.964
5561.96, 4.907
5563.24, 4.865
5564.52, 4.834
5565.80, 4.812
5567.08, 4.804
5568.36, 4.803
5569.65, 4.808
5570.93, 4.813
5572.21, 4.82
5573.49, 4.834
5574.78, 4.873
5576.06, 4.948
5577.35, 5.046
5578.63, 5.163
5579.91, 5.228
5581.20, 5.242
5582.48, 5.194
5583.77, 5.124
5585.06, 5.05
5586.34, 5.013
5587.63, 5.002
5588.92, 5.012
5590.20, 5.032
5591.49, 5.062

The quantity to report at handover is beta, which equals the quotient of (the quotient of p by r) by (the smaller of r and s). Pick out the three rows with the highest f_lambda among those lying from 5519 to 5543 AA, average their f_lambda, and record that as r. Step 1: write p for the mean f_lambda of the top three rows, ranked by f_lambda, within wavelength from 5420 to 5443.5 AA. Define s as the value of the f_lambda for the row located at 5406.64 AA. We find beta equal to 0.225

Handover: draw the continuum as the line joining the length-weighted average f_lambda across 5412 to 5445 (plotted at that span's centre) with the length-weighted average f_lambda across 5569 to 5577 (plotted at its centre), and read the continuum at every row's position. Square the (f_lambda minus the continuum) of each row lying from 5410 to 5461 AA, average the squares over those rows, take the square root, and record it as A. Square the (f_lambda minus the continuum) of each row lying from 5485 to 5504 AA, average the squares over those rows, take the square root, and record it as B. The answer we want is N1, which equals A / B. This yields 3.9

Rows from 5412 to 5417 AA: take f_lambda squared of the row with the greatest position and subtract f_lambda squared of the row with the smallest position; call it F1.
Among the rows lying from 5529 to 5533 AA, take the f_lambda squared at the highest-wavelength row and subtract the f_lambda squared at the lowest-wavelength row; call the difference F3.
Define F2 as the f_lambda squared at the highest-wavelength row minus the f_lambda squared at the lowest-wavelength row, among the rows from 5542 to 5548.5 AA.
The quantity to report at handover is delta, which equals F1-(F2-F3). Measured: -1.9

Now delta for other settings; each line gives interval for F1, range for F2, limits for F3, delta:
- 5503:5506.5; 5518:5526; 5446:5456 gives -23.0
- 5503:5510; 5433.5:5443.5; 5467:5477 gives -11.5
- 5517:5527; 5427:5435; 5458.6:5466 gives 1.0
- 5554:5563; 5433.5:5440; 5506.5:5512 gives -4.5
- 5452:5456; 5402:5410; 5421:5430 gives -3.7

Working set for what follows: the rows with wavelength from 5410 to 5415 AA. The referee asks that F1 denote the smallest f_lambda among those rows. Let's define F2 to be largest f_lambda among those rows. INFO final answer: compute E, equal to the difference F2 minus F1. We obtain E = 0.04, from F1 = 4.769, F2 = 4.808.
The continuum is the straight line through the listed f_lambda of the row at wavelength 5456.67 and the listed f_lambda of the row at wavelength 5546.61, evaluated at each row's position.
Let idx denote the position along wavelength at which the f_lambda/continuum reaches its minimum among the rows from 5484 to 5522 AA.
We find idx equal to 5507.16 AA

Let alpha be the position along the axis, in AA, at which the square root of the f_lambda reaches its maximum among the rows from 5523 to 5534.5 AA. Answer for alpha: 5523.67 AA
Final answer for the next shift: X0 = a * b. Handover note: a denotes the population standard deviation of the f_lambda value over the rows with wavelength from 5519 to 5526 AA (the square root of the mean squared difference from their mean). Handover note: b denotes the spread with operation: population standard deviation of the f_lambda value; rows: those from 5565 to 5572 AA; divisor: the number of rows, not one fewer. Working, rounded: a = 0.00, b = 0.00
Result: 0.000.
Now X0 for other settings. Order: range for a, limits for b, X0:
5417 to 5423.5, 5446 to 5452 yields 0.024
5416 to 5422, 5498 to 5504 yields 0.003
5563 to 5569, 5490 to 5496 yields 0.001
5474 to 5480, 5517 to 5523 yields 0.000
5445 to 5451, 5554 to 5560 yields 0.015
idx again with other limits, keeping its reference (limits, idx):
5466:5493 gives 5483.12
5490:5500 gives 5490.70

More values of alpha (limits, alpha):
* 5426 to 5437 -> 5431.60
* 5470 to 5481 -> 5473.03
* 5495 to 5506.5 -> 5499.55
